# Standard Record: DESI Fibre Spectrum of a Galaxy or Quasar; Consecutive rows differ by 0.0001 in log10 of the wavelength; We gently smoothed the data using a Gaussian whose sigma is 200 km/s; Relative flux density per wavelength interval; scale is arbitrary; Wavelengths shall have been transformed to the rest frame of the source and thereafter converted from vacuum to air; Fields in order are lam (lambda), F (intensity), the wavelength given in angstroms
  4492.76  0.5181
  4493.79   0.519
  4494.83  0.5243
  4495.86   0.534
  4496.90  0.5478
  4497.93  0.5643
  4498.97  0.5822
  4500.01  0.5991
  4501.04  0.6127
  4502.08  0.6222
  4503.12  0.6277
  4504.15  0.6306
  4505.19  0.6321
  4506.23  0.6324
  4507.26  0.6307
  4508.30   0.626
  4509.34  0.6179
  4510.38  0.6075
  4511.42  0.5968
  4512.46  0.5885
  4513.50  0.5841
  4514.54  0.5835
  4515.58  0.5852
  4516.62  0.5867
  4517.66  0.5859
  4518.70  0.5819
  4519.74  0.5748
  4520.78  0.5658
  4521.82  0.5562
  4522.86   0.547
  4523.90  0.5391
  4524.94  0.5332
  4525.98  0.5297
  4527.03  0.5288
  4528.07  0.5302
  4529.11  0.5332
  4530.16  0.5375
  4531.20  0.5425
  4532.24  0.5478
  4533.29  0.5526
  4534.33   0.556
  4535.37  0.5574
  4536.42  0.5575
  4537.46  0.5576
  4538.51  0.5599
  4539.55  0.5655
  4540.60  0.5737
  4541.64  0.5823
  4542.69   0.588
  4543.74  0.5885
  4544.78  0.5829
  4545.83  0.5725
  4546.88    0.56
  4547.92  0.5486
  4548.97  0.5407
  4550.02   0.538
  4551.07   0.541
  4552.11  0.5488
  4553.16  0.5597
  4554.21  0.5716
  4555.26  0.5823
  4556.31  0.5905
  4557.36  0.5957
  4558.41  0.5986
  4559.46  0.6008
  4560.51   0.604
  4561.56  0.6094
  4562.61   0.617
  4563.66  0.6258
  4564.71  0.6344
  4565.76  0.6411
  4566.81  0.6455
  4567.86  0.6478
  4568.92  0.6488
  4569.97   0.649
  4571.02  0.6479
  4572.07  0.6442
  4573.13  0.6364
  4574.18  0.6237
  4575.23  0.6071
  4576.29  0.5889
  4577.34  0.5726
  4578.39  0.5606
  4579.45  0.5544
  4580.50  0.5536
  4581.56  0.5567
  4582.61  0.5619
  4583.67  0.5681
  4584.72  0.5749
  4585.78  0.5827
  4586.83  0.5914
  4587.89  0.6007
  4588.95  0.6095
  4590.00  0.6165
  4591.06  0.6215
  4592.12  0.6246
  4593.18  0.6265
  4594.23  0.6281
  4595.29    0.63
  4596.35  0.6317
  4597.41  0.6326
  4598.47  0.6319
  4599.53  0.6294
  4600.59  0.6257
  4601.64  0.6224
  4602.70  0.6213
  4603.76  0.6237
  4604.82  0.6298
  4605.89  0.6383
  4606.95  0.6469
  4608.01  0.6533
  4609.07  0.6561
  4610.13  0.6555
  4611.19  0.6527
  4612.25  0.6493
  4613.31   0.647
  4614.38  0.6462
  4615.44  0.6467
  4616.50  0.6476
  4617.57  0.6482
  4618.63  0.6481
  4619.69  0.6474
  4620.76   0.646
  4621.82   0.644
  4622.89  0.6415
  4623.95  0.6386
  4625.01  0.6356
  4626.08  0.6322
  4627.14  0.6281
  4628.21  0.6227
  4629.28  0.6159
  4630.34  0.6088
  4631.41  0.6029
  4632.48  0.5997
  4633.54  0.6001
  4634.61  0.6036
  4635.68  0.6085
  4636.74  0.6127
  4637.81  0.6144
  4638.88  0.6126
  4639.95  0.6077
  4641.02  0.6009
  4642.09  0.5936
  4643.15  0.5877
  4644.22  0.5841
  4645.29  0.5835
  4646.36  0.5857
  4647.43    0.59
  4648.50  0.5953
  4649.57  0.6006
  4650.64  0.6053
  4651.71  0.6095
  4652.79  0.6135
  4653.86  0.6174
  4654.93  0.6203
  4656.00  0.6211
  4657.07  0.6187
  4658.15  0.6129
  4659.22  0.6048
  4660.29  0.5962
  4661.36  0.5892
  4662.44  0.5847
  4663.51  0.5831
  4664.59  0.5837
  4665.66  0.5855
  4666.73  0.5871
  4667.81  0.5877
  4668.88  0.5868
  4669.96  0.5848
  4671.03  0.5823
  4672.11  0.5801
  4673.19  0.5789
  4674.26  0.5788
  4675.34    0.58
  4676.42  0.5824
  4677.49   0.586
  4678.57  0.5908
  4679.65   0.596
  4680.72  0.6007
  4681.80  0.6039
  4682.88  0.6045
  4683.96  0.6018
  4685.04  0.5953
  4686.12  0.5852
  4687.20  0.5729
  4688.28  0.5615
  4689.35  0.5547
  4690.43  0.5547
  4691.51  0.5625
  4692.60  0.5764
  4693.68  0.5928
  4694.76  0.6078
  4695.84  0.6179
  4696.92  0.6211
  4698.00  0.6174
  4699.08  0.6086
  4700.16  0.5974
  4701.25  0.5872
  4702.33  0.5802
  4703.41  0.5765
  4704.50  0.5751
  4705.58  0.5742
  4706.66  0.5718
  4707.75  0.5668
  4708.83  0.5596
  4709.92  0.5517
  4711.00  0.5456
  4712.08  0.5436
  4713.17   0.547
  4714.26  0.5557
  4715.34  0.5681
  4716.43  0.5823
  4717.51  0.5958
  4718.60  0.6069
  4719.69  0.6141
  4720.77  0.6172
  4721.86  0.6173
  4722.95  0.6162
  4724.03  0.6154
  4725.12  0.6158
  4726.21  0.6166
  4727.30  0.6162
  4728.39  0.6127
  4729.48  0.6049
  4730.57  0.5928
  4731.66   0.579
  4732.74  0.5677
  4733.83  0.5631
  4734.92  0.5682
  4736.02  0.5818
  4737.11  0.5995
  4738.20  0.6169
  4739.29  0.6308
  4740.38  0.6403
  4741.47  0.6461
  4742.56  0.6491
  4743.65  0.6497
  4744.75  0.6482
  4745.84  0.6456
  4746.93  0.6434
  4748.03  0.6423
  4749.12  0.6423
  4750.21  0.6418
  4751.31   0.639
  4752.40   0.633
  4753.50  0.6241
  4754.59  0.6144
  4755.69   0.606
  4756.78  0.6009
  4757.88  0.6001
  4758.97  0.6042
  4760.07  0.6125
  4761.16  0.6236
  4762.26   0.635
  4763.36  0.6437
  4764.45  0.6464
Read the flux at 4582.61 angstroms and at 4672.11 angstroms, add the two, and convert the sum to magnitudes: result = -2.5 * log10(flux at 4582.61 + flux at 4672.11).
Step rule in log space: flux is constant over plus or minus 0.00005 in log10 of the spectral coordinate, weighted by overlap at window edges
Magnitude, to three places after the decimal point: -0.144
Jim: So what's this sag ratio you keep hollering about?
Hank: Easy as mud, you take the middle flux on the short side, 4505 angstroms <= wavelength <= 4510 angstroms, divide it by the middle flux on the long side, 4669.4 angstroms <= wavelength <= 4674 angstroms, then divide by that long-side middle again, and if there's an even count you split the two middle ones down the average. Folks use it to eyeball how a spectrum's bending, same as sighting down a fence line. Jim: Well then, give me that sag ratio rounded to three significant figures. 1.87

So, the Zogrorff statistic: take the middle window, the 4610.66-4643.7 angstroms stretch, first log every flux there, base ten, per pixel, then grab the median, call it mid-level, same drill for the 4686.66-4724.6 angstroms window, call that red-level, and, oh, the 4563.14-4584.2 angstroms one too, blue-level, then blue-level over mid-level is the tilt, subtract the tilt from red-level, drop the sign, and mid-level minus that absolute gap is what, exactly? -1.45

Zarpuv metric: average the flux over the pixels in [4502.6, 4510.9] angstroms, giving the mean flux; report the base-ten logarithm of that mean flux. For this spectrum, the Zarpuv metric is -0.204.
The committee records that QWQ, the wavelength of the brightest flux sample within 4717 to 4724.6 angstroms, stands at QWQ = 4721.86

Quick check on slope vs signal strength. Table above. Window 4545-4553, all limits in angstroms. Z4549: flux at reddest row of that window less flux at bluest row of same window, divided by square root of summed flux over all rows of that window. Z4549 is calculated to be -0.012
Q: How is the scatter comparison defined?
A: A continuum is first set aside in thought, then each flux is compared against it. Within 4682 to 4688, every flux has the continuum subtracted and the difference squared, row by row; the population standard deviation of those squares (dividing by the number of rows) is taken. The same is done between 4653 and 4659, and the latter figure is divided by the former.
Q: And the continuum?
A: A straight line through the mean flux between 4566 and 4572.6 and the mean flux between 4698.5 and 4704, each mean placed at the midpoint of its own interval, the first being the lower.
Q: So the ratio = 0.2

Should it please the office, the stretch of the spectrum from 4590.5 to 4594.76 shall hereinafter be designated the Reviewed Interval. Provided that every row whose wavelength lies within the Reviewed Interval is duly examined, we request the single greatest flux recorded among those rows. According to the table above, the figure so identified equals 0.6281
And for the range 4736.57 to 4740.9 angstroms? 0.6403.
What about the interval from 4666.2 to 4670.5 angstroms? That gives 0.5877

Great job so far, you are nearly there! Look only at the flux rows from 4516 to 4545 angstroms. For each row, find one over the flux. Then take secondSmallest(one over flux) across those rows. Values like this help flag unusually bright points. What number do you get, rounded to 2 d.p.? 1.70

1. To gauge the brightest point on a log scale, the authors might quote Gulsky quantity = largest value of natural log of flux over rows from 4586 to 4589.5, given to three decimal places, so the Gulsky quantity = -0.495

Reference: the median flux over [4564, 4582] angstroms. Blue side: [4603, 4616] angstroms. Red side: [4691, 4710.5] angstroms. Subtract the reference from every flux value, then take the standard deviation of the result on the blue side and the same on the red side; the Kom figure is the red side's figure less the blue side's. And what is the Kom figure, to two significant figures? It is 0.011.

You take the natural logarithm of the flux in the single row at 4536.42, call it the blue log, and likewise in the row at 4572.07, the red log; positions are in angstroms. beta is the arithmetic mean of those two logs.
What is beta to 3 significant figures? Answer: -0.512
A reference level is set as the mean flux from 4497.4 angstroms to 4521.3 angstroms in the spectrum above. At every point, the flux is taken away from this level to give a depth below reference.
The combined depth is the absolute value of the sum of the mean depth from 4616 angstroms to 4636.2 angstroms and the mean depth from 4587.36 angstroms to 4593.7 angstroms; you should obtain 0.042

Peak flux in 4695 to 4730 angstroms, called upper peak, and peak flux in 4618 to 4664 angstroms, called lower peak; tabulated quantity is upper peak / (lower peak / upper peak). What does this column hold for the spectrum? 0.60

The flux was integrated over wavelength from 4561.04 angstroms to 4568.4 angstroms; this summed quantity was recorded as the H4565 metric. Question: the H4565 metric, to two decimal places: 4.65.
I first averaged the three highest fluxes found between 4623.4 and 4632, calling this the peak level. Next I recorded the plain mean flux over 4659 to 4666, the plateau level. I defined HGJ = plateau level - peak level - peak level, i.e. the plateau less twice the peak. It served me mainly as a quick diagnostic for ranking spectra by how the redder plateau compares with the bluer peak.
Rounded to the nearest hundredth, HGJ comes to -0.68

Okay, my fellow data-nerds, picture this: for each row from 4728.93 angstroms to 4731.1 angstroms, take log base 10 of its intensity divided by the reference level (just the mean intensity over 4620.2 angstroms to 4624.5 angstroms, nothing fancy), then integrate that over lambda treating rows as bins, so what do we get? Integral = -0.067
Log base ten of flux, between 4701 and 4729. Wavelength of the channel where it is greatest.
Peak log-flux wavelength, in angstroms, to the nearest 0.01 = 4721.86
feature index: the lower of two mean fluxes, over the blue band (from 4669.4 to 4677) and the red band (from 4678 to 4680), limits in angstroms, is 0.581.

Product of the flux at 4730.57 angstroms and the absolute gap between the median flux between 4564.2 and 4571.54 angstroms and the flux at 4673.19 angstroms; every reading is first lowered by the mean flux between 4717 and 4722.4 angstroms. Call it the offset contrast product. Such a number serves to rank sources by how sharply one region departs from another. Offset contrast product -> -0.0012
